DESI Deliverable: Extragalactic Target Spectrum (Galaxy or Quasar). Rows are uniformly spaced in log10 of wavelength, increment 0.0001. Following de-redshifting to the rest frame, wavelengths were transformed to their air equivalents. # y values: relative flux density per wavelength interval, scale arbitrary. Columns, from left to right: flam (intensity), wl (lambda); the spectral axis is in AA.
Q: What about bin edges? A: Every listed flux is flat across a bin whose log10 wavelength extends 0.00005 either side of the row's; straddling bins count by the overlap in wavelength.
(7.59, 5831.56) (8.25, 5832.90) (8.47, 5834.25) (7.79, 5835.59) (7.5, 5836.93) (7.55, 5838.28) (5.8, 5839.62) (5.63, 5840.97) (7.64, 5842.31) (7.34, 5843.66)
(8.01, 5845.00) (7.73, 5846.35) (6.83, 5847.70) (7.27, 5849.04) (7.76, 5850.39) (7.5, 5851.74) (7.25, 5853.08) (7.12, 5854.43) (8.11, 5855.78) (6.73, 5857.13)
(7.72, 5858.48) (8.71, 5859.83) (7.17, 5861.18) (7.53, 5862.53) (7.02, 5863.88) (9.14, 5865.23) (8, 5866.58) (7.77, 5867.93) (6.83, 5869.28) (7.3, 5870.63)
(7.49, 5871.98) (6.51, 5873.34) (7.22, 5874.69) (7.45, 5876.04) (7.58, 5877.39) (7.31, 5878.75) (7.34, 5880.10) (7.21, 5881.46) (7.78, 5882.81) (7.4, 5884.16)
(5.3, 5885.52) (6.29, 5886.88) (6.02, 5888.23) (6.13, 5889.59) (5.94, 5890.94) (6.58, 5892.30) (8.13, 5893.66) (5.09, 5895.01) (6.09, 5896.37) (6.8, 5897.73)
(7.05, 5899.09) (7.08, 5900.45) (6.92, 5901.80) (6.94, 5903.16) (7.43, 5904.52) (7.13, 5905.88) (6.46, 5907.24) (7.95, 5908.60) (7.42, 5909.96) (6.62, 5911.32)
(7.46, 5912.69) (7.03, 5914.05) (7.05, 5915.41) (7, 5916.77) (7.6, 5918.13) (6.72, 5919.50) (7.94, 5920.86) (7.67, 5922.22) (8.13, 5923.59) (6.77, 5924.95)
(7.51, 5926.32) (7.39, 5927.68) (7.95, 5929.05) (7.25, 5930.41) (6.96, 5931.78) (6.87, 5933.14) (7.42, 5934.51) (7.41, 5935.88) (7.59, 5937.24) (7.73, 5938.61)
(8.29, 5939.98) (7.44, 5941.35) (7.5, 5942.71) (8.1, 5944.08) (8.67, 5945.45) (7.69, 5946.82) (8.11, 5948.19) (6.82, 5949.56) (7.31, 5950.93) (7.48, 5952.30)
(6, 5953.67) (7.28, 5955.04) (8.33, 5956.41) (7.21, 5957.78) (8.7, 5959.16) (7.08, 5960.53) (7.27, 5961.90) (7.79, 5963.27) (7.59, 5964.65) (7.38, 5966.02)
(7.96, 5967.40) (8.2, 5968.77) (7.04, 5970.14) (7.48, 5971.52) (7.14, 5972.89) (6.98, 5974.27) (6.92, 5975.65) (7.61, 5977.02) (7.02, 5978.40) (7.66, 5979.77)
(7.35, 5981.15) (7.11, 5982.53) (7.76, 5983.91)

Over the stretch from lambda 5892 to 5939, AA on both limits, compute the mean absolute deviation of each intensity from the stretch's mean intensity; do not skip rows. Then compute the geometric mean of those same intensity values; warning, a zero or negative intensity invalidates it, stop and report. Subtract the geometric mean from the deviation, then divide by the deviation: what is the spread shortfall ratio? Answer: -14.6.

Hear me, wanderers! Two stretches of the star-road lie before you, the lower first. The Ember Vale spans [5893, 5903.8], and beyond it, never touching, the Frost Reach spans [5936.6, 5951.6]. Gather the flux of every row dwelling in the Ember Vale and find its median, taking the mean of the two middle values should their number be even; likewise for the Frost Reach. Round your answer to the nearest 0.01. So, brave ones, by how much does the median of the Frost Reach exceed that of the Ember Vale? 0.76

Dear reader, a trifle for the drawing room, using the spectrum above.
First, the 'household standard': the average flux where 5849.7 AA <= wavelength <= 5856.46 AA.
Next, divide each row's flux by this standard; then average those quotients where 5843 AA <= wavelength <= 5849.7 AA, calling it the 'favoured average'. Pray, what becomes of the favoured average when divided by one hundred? 0.0099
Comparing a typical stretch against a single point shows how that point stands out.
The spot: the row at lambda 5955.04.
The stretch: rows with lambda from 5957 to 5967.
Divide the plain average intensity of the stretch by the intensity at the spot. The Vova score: 1.04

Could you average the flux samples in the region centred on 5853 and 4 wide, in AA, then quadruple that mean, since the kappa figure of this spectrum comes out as 29.2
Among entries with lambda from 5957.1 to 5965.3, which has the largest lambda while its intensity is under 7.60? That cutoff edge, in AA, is 5964.65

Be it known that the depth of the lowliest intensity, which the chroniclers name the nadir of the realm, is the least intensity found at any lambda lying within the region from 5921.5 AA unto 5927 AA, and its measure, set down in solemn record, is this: 6.77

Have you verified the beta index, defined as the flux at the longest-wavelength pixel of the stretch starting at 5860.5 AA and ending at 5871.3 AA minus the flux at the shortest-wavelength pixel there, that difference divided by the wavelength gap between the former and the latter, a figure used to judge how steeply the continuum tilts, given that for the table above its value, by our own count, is 0.01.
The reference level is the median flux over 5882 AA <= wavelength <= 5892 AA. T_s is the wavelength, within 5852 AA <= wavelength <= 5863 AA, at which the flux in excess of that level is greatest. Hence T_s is 5859.83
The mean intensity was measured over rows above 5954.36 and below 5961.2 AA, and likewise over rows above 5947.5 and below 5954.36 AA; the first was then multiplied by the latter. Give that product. 55.2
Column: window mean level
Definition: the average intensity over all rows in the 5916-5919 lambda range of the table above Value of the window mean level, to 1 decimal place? 7.3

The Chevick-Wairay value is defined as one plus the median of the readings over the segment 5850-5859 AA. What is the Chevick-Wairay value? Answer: 8.50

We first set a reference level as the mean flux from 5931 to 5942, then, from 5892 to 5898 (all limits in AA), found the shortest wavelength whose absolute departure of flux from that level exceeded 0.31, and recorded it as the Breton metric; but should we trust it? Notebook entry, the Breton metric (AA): 5892.30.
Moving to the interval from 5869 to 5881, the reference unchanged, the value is 5869.28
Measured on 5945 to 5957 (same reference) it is 5945.45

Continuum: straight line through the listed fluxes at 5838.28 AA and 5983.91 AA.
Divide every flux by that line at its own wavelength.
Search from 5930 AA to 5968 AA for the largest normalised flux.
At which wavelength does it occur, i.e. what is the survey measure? 5959.16 AA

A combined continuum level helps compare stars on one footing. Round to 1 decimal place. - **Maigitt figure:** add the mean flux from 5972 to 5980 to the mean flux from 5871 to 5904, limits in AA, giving 14.0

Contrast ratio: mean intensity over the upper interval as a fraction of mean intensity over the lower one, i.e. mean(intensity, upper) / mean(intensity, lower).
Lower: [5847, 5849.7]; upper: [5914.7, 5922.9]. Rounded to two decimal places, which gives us 1.04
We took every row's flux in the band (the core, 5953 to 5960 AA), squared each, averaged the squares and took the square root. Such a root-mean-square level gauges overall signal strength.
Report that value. 7.56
